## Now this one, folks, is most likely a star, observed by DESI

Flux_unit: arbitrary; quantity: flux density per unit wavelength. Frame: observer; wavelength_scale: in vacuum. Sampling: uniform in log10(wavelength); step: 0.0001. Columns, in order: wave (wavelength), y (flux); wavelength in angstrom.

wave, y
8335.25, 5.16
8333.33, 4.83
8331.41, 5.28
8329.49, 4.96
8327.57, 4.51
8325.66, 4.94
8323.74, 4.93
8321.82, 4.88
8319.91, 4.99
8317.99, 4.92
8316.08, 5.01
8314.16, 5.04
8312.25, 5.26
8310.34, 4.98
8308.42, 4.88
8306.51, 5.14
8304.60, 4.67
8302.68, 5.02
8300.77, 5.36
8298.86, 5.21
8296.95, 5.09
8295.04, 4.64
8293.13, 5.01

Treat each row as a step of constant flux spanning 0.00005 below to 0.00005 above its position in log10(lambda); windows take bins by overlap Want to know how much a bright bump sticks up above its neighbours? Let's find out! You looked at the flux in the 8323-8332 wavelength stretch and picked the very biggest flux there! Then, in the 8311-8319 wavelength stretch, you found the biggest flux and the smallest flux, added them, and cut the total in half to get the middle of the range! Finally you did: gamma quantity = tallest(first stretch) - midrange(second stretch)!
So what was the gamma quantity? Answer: 0.19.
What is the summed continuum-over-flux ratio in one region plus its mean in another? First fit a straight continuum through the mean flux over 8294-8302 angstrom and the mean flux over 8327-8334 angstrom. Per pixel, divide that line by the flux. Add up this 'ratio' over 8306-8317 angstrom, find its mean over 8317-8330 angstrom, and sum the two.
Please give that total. 7.0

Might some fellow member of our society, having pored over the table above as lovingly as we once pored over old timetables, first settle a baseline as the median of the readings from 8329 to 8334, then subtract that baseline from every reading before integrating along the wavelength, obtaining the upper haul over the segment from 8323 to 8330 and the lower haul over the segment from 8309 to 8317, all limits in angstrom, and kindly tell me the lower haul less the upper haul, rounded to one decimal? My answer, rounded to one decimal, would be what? 1.8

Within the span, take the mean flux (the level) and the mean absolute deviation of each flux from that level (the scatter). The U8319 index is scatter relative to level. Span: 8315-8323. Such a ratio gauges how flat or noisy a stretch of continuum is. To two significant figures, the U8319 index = 0.010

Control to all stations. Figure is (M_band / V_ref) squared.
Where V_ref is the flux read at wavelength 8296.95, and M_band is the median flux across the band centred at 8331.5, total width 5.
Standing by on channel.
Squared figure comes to 0.95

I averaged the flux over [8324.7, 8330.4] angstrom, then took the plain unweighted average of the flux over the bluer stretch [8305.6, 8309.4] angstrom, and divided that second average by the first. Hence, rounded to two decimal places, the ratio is 1.04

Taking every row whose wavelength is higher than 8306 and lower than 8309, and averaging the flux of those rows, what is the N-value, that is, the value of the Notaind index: 5.01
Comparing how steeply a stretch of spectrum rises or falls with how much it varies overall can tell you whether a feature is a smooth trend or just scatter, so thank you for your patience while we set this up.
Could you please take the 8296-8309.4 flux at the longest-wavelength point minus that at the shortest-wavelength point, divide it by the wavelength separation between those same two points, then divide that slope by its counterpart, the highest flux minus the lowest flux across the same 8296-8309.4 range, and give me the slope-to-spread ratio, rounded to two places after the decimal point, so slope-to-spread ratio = -0.03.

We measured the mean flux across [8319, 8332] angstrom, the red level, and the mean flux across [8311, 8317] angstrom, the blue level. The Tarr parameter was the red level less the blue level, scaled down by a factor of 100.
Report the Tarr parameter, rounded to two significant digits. -0.0018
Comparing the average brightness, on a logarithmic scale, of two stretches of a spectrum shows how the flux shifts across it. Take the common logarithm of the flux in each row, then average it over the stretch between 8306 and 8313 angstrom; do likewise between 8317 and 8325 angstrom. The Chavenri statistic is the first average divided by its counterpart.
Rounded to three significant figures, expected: 1.02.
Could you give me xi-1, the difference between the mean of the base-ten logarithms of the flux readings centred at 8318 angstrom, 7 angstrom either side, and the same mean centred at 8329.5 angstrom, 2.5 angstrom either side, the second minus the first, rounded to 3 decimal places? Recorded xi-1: -0.008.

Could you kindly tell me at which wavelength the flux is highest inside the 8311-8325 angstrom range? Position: 8312.25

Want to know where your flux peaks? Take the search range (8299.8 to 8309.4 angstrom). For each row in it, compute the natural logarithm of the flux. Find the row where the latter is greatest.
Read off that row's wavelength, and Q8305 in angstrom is 8300.77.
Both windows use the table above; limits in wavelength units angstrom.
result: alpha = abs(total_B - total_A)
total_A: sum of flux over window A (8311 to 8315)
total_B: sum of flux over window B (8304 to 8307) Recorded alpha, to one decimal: 0.5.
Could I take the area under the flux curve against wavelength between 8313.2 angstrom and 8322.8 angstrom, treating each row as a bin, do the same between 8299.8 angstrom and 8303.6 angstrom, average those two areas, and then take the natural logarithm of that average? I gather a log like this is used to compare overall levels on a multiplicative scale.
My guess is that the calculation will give 3.52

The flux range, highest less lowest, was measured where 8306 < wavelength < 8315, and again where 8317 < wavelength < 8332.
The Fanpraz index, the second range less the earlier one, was 0.39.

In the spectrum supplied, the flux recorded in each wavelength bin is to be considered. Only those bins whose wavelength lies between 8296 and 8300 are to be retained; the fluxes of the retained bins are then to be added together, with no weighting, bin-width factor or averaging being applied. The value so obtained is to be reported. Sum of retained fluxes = 10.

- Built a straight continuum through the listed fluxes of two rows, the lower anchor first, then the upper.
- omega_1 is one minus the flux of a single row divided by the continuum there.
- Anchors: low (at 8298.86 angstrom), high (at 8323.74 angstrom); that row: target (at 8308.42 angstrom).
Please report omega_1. 0.044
